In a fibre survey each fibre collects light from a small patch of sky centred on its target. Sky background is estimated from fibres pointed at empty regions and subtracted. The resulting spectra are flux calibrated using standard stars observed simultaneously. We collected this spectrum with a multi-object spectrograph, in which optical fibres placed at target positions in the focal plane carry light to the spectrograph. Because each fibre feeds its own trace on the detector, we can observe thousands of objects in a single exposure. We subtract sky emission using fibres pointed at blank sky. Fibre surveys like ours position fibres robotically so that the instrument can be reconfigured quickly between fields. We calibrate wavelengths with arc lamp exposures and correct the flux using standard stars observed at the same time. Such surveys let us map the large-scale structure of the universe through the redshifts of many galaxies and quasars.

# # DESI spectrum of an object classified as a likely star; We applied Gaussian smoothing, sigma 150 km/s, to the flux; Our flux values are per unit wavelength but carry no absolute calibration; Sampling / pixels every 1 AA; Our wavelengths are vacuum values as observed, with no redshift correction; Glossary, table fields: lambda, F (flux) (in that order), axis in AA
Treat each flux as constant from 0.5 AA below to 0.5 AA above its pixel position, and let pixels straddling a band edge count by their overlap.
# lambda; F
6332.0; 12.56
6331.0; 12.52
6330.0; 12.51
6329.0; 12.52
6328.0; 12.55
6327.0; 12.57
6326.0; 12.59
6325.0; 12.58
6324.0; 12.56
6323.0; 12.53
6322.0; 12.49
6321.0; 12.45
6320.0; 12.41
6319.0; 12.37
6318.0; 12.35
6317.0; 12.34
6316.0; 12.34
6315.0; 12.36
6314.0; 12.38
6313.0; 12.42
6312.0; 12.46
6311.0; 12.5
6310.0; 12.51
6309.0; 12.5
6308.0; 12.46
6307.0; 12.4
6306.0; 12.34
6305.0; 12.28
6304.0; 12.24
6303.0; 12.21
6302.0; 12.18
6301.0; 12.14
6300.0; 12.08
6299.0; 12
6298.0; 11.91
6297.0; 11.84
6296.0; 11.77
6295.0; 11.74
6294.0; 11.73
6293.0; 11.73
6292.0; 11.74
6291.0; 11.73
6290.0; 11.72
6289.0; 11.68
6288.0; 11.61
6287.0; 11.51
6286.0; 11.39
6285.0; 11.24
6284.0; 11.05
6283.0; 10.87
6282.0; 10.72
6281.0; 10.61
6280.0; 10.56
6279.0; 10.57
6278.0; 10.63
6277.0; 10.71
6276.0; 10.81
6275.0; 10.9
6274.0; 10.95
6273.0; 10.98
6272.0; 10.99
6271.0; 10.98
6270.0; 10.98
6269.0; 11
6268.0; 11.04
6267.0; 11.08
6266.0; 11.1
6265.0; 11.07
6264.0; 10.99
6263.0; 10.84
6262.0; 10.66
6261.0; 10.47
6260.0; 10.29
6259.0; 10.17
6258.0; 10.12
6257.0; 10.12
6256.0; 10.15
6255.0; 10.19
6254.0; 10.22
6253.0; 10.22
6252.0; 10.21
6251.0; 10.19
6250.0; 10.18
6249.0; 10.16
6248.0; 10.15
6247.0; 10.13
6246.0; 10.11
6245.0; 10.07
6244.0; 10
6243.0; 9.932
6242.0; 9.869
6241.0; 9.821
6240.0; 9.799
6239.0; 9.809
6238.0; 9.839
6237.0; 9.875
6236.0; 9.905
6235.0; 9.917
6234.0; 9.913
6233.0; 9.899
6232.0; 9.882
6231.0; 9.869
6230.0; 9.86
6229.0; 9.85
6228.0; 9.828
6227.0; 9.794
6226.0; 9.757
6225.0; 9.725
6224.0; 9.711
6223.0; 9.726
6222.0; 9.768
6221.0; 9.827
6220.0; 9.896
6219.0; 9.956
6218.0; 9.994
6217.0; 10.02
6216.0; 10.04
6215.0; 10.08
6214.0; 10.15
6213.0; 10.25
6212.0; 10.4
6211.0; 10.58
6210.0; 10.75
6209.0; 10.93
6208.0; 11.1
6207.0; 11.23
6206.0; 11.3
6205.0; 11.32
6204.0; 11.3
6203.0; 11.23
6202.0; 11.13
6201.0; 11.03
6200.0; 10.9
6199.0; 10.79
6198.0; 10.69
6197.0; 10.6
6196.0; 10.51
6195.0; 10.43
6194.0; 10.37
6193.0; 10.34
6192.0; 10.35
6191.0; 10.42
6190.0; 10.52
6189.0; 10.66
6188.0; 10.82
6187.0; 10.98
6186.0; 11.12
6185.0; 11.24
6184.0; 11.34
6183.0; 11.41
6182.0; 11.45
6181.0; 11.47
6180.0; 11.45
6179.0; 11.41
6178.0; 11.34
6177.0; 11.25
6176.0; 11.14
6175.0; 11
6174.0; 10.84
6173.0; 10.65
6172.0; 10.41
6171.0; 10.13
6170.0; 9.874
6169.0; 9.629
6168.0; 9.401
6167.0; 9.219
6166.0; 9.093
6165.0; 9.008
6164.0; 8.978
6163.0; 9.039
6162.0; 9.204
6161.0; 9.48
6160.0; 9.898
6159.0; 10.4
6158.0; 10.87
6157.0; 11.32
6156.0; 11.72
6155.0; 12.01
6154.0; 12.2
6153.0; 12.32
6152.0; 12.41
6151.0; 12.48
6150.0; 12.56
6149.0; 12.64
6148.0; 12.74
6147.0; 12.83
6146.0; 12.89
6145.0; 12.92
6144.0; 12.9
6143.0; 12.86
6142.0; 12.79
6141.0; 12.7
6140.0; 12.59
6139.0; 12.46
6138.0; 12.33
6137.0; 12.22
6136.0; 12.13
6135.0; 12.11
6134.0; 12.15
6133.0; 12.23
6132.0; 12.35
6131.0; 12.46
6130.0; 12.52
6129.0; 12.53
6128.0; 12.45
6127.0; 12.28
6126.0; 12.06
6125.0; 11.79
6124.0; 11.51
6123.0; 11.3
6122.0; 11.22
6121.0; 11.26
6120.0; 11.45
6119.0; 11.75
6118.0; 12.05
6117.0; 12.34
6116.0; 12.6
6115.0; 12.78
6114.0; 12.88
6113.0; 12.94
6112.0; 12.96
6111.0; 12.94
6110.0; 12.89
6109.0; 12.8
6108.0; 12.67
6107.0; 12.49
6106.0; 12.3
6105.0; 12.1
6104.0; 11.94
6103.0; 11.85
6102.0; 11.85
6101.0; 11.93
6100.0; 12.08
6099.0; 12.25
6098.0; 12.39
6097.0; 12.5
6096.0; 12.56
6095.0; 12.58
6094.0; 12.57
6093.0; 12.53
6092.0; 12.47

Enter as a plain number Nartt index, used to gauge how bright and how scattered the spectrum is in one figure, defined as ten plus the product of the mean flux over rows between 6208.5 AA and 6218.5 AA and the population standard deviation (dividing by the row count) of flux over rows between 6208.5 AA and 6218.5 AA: 13.3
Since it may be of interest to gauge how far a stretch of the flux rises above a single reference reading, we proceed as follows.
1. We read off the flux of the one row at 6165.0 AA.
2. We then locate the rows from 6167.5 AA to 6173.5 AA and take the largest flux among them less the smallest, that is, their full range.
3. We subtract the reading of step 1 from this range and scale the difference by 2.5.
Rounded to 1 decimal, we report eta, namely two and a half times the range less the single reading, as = -19.4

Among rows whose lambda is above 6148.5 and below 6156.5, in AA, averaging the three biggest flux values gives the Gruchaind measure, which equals 12.6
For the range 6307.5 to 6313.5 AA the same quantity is 12.5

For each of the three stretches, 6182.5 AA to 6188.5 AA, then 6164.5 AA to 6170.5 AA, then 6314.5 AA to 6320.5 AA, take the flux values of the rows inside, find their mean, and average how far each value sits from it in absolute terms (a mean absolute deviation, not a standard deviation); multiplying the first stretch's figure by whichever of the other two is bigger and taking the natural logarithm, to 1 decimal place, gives -3.1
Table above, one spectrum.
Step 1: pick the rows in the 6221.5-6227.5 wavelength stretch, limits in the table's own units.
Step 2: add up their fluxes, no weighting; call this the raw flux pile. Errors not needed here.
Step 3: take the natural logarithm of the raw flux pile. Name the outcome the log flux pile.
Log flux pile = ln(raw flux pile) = 4.07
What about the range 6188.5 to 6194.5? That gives 4.14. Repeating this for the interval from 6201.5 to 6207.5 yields 4.21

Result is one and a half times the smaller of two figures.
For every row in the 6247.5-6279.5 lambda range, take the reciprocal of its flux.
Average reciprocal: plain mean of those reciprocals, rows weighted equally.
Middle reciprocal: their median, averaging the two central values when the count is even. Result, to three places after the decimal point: 0.141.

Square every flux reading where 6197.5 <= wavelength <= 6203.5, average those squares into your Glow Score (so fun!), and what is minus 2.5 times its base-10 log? -5.2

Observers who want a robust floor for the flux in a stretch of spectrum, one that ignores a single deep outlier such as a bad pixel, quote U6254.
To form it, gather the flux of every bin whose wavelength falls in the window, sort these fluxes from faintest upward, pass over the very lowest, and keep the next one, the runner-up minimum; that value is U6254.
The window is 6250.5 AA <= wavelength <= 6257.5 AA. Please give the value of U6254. 10.15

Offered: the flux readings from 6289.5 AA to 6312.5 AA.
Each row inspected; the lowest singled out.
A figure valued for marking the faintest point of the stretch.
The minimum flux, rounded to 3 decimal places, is 11.720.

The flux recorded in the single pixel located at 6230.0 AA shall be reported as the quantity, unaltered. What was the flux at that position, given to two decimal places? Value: 9.86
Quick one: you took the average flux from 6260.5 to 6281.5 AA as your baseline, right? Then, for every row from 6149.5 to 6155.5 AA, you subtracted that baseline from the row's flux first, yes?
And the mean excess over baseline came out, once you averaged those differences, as 1.48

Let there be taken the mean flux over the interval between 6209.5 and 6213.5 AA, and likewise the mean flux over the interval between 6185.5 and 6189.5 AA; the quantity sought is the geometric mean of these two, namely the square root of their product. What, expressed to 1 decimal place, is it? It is 10.7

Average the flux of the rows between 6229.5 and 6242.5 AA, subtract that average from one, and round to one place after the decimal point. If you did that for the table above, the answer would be -8.9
